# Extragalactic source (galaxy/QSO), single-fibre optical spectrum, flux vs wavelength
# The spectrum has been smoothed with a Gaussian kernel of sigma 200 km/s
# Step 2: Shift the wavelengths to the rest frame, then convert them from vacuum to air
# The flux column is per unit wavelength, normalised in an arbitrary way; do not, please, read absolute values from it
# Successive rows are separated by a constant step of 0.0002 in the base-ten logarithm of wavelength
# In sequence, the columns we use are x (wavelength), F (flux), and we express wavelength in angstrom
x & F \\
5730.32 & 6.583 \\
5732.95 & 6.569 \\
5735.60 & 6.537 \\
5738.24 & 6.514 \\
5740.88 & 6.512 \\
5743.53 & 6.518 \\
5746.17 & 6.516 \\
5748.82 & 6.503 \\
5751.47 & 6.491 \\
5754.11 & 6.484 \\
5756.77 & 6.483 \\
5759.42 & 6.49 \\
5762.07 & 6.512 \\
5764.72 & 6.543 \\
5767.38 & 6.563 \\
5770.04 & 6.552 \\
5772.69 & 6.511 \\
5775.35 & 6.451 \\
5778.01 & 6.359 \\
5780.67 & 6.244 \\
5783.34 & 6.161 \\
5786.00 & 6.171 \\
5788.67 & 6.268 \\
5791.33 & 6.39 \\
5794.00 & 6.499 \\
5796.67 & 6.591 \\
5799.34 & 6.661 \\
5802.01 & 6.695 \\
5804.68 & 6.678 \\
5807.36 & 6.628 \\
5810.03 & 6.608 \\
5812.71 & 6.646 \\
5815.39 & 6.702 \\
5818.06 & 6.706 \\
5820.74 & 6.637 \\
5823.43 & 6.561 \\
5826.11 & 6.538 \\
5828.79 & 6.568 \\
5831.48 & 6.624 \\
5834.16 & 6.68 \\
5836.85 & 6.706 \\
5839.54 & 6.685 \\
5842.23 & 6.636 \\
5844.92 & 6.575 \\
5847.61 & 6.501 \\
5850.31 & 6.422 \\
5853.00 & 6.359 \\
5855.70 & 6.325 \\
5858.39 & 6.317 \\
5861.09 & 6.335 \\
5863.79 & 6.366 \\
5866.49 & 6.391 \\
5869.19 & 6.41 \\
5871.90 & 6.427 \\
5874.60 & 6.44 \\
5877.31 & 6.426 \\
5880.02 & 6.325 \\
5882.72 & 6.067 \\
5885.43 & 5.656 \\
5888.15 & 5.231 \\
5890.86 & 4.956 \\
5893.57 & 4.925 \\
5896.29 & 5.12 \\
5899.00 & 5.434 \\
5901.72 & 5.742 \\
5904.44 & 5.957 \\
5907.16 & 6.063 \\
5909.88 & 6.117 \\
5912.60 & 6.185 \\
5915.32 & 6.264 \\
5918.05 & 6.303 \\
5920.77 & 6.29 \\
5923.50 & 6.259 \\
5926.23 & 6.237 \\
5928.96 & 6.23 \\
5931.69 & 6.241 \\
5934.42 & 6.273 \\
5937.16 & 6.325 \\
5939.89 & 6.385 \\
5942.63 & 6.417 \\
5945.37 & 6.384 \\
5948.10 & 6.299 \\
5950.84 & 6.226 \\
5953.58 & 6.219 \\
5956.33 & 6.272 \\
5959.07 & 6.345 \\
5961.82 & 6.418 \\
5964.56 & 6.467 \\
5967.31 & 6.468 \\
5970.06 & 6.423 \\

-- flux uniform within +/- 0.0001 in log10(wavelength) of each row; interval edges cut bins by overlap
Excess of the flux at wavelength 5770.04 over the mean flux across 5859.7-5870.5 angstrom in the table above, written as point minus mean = 0.176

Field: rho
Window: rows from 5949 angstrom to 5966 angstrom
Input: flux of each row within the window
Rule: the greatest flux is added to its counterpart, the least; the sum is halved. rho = 6.34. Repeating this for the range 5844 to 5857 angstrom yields 6.45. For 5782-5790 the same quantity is 6.21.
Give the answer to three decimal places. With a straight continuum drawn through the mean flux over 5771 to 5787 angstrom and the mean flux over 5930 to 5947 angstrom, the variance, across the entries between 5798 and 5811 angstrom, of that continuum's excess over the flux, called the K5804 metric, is 0.001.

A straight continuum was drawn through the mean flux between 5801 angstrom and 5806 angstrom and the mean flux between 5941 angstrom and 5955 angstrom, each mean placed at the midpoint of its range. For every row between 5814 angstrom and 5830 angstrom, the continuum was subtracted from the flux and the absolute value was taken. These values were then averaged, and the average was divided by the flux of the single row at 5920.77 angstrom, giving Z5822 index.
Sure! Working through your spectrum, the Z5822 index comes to 0.009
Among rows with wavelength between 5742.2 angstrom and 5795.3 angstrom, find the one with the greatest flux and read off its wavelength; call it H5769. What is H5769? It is 5767.38 angstrom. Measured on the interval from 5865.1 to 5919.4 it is 5874.60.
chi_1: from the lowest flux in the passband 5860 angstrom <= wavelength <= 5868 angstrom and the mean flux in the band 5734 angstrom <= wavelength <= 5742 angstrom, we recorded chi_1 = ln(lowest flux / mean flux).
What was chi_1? -0.029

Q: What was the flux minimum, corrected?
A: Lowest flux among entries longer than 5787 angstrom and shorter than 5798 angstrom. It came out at 6.268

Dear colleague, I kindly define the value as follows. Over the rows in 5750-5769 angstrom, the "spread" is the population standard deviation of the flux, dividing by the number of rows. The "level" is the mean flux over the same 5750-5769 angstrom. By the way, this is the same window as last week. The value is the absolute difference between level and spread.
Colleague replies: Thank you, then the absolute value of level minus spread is 6.48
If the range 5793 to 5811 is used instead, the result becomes 6.56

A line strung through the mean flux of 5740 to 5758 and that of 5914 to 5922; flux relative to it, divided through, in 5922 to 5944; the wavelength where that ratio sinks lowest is 5928.96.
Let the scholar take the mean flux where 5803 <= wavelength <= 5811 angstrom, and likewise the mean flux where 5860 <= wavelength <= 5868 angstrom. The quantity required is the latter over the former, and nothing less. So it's 0.96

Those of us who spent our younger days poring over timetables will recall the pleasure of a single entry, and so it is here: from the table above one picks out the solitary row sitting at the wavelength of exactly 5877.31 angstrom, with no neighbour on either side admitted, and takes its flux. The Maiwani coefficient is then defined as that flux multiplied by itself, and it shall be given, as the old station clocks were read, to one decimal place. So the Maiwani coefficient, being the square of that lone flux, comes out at 41.3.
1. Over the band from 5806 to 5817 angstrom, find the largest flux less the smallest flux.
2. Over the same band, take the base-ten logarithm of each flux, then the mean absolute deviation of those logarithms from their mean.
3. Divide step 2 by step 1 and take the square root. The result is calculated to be 0.139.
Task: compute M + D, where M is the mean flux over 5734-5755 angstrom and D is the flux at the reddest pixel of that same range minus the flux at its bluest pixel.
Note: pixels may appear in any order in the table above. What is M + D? 6.46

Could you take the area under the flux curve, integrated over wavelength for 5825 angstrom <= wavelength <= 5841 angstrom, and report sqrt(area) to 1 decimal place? 10.3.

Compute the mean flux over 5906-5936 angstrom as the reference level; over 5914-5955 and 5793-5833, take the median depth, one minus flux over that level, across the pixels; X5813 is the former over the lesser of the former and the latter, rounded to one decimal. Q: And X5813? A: 0.1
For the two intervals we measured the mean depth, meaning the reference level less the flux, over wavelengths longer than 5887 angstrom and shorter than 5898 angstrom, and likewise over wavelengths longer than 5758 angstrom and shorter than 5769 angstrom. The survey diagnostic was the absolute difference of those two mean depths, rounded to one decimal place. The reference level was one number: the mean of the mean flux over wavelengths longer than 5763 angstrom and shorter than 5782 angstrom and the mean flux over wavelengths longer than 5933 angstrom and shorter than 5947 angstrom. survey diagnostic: 1.5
